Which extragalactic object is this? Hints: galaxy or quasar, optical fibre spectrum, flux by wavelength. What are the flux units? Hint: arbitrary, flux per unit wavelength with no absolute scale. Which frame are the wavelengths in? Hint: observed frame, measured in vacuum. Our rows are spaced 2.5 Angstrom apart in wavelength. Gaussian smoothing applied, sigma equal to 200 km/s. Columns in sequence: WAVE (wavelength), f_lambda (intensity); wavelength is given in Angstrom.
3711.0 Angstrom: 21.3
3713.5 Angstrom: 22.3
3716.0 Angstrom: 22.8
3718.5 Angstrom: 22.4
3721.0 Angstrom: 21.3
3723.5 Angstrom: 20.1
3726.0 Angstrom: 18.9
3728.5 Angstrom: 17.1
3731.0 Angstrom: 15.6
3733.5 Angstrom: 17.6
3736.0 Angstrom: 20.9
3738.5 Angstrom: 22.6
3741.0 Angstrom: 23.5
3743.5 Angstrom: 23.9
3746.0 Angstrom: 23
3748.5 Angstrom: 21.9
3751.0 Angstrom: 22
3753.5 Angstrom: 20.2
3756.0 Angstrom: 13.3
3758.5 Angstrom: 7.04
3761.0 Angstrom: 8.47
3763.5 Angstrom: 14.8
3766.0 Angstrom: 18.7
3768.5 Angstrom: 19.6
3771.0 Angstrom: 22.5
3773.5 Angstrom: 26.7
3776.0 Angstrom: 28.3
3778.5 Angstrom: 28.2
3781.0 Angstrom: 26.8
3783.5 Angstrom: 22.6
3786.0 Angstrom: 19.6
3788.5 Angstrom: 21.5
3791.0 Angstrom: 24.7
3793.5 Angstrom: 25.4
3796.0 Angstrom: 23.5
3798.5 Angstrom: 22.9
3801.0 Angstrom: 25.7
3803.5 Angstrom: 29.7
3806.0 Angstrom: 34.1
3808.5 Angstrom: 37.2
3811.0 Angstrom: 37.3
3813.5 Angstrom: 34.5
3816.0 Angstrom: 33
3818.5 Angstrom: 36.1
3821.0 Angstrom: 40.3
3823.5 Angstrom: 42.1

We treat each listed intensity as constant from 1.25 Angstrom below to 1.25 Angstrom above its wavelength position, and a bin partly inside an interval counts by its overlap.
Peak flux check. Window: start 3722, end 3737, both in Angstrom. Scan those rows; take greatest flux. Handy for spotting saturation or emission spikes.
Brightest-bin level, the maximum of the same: 20.9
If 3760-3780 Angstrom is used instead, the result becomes 28.3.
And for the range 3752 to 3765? 20.2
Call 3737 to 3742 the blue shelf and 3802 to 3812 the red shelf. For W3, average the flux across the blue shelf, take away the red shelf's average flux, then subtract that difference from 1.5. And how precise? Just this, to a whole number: 13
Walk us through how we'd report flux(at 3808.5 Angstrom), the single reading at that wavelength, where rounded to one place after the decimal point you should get 37.2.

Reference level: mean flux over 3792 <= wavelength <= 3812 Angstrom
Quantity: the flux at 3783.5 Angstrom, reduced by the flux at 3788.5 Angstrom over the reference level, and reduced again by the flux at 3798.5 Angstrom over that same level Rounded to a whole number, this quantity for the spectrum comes 21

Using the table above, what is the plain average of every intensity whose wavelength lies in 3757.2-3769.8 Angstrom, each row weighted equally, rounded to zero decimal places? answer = 14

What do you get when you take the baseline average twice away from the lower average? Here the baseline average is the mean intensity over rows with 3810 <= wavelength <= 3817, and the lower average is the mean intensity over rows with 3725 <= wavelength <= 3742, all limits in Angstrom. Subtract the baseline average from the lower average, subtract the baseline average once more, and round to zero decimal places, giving -50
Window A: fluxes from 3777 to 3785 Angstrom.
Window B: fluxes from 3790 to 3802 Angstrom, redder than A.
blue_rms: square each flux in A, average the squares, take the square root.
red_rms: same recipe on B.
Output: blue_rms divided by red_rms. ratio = 1.1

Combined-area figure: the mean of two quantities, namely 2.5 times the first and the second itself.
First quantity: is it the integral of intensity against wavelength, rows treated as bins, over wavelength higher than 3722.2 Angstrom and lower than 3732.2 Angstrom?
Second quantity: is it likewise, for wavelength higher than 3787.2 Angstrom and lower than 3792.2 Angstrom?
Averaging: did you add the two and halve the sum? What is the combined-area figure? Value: 282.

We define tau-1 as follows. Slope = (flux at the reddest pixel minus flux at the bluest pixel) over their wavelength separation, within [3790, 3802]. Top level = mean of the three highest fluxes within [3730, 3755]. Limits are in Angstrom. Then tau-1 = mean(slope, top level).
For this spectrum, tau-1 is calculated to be 11.8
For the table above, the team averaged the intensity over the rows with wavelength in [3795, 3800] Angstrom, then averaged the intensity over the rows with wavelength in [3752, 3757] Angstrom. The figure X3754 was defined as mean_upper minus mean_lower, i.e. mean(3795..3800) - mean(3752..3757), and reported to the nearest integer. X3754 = 6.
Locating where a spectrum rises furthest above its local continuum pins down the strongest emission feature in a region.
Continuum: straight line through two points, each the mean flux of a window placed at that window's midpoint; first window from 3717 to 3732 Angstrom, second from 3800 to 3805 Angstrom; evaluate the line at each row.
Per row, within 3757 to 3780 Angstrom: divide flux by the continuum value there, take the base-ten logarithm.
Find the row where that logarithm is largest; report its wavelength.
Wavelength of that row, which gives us 3776.0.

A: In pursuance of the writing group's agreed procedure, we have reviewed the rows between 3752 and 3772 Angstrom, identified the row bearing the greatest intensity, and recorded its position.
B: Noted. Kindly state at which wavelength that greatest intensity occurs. 3771.0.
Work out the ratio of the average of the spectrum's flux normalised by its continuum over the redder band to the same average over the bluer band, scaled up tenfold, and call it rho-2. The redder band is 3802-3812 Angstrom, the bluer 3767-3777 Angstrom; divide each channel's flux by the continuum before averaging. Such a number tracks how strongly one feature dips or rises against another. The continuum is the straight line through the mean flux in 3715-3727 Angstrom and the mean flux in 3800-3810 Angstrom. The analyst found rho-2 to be 12.3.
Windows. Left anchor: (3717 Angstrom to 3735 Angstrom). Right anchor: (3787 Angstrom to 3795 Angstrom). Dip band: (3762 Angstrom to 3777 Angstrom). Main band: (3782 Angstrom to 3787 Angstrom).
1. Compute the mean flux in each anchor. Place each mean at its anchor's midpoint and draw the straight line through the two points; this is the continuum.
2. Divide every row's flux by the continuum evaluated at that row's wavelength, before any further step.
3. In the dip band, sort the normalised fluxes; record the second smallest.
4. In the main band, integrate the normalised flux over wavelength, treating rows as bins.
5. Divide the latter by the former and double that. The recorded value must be 11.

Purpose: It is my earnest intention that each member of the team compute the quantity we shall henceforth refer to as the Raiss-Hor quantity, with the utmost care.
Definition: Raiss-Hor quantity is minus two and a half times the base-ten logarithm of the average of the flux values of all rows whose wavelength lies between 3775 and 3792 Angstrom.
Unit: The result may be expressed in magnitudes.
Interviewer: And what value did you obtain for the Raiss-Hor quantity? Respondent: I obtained -3.47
